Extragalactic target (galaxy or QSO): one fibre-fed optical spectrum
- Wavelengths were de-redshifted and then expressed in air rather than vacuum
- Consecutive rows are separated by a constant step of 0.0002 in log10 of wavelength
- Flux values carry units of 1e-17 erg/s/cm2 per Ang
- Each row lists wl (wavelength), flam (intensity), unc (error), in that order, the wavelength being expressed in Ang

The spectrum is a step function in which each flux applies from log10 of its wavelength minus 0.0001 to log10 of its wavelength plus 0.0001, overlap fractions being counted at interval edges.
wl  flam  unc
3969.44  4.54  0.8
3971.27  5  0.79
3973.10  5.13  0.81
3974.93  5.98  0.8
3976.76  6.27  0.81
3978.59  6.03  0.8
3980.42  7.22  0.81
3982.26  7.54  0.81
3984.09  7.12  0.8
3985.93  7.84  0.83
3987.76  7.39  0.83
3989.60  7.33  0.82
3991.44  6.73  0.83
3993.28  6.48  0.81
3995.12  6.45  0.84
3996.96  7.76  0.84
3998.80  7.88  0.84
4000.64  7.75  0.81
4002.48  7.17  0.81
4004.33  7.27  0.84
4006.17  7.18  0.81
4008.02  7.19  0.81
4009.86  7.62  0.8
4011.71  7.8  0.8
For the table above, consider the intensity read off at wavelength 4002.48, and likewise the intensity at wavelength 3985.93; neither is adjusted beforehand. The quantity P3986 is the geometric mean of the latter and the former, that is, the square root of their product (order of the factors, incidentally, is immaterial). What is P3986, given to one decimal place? 7.5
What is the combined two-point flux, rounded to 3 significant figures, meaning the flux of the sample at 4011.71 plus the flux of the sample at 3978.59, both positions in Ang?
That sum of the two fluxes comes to 13.8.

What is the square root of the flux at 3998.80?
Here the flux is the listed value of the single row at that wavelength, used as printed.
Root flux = 2.81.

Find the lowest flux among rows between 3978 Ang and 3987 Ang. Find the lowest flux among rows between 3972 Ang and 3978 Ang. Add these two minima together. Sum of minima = 11.2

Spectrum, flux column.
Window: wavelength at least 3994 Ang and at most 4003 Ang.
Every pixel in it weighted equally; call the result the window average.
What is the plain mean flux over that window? 7.40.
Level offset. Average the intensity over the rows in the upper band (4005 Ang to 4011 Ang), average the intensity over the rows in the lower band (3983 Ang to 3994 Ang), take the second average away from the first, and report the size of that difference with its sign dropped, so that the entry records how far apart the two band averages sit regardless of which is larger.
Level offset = 0.2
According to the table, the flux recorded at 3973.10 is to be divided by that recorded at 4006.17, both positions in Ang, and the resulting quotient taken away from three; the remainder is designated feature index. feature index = 2.29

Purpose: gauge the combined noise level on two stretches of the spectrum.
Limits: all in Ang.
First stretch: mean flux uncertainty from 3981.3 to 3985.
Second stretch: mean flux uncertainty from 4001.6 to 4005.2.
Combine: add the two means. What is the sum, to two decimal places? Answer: 1.63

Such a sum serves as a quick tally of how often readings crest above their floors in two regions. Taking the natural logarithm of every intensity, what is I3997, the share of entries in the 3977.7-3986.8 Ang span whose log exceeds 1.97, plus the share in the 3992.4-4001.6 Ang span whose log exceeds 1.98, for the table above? 1.20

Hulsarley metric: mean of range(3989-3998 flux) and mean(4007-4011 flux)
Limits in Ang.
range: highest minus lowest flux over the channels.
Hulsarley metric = 4.4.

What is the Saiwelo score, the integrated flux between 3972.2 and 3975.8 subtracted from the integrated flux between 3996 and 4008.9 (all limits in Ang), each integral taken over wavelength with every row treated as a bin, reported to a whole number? 76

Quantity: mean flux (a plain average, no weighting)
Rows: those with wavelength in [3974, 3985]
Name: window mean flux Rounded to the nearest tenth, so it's 6.7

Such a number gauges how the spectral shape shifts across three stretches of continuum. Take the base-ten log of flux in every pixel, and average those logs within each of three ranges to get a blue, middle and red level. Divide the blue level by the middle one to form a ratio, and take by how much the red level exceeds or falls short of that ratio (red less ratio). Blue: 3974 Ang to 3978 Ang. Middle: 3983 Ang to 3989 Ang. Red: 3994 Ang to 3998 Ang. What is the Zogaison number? -0.05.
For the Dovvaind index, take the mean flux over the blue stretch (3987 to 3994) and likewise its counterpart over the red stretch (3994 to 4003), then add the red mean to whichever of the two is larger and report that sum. 14.8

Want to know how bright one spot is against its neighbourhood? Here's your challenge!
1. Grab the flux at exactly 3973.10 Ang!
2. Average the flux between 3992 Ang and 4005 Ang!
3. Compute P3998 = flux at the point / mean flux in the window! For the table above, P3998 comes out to 0.71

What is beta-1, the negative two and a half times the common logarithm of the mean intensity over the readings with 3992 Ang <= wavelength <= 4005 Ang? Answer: -2.15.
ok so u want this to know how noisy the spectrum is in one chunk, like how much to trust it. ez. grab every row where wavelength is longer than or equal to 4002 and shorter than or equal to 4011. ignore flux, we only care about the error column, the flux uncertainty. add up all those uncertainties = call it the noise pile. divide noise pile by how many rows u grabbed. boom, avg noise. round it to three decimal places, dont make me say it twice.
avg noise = 0.814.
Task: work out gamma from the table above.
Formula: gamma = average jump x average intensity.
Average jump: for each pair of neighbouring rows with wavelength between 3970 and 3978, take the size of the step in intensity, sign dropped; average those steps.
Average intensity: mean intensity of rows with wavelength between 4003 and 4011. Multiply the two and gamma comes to 3.10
